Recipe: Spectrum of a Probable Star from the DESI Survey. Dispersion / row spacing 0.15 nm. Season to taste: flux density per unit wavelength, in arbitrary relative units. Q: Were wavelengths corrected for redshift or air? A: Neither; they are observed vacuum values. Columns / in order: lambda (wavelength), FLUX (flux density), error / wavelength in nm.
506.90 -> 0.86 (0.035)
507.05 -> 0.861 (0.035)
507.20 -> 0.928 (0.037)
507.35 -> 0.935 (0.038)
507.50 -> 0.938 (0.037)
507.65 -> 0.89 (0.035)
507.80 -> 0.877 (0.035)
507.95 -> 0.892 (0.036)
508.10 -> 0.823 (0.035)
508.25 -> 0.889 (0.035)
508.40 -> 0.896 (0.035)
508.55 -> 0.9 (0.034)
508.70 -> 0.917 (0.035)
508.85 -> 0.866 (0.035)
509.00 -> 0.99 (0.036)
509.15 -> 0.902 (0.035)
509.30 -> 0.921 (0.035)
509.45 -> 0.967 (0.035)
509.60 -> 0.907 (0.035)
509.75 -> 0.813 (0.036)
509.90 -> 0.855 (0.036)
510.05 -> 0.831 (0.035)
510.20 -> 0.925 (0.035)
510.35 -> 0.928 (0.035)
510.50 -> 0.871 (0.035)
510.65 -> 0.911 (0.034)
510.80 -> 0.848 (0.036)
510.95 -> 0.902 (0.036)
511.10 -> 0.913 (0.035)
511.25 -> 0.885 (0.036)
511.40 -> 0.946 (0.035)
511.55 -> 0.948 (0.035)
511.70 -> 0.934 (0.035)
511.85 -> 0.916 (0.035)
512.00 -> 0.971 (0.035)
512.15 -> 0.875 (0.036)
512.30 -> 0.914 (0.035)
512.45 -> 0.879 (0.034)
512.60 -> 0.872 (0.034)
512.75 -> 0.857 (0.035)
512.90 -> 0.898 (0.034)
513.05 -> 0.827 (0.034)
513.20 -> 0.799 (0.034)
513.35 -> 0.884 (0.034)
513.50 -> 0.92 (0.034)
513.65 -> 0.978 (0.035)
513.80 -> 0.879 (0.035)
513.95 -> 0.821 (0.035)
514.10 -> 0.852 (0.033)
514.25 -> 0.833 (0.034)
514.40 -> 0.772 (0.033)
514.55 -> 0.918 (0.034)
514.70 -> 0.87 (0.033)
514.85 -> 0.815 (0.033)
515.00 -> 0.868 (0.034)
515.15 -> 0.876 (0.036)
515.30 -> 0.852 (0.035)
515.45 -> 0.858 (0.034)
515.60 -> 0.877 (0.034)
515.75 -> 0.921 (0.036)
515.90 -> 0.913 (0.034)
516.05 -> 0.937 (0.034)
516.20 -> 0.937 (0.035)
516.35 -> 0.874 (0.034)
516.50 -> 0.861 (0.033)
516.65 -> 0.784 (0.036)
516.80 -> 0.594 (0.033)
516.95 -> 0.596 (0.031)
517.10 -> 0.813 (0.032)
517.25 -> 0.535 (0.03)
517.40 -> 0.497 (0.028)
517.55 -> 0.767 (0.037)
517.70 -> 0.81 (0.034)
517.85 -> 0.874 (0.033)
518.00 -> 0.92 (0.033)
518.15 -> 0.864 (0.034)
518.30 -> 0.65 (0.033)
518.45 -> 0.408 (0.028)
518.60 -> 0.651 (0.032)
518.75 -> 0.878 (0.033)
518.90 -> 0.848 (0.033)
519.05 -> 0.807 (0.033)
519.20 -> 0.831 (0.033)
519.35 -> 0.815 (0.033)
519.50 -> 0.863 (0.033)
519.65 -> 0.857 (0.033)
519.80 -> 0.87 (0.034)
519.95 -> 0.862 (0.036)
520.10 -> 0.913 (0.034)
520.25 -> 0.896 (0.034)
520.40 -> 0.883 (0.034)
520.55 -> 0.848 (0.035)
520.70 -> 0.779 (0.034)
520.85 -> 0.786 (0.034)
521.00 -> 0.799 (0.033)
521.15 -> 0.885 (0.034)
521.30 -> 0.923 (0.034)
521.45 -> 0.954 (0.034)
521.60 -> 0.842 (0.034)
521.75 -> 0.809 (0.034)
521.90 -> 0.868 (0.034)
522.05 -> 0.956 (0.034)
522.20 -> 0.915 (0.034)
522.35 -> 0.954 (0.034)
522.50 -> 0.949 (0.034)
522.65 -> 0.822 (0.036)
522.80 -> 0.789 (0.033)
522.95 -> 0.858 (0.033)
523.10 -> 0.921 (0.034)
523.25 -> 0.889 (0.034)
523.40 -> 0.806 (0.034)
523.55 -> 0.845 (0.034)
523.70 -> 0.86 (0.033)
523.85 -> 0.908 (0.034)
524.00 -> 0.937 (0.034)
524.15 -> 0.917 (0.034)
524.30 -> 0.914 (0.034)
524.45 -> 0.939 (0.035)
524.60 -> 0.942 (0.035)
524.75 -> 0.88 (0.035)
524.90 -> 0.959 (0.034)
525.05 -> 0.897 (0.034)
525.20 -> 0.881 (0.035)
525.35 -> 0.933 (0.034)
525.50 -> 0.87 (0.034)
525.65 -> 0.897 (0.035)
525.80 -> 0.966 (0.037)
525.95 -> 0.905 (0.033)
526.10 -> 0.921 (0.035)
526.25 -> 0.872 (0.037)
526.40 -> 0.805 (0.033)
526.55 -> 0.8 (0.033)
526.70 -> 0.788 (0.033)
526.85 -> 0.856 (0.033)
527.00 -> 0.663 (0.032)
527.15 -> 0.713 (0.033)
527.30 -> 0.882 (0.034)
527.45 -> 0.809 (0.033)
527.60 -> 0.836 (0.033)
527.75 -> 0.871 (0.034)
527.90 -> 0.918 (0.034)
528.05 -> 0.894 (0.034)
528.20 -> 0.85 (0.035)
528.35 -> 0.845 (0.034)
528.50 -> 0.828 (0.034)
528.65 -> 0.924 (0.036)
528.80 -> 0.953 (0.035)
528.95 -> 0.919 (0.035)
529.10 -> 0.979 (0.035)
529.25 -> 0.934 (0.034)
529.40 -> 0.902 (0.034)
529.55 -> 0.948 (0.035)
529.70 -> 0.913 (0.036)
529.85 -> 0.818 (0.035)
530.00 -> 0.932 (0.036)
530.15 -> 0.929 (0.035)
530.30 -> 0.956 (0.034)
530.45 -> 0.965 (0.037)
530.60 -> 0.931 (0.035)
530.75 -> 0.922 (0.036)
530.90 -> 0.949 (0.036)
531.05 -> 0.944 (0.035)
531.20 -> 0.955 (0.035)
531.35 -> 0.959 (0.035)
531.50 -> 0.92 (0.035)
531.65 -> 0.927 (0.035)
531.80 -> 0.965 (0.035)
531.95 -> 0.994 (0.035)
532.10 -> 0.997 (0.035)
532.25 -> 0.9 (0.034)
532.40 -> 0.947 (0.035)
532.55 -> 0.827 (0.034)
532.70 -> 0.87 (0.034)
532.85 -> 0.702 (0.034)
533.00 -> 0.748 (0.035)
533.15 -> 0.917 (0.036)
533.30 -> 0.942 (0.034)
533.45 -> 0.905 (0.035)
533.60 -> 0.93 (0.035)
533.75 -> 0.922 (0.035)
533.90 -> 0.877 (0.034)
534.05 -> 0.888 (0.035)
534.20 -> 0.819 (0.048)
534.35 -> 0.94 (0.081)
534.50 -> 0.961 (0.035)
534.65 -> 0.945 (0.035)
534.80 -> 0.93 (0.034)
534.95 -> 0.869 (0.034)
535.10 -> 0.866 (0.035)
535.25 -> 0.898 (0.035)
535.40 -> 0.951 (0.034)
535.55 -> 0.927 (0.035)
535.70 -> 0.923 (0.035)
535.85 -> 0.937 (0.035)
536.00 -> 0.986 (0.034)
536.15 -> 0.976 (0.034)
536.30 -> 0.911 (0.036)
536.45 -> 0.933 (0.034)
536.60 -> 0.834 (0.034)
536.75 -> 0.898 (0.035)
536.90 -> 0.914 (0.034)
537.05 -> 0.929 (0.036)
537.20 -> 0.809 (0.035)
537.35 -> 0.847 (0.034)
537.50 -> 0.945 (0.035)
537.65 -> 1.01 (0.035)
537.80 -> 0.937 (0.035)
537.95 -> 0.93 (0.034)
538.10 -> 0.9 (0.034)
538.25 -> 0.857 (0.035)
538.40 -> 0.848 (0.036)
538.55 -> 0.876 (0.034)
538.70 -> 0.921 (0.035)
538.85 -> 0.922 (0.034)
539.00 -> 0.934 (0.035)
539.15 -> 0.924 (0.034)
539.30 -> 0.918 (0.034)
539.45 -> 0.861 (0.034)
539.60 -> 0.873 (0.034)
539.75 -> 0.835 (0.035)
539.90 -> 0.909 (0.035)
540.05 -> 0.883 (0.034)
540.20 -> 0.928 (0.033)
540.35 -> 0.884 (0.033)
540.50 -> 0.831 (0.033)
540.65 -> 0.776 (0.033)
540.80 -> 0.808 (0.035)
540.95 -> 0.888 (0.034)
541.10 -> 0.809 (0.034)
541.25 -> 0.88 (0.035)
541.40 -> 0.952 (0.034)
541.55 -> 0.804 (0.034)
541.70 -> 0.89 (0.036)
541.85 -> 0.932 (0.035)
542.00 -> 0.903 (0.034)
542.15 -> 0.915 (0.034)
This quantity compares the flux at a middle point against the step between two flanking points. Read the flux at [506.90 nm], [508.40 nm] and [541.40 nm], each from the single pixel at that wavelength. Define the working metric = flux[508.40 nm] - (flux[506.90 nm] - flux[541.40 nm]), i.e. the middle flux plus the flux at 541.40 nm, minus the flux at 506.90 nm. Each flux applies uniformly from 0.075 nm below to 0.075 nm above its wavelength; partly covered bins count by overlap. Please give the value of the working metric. 0.99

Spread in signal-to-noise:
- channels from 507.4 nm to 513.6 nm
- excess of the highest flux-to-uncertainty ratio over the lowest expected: 5.2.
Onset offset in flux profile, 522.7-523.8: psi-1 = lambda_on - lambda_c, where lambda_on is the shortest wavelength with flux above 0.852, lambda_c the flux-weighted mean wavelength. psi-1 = -0.30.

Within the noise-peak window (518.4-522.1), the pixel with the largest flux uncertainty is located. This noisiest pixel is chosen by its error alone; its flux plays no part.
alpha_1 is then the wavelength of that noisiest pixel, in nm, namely 519.95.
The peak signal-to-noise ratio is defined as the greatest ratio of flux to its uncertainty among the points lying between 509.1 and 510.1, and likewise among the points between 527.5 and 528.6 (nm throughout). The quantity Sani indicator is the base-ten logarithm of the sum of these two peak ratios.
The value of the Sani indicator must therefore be 1.737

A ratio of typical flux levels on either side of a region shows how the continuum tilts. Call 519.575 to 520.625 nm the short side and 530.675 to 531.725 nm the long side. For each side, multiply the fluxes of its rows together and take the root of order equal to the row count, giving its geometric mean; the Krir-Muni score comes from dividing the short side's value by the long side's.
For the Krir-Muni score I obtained 0.93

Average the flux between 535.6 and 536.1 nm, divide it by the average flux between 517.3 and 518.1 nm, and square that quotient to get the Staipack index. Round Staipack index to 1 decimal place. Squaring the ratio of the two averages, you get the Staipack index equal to 1.5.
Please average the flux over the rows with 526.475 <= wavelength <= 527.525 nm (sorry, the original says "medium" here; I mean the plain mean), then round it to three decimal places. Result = 0.787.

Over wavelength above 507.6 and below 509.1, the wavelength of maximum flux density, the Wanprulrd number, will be 509.00 nm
